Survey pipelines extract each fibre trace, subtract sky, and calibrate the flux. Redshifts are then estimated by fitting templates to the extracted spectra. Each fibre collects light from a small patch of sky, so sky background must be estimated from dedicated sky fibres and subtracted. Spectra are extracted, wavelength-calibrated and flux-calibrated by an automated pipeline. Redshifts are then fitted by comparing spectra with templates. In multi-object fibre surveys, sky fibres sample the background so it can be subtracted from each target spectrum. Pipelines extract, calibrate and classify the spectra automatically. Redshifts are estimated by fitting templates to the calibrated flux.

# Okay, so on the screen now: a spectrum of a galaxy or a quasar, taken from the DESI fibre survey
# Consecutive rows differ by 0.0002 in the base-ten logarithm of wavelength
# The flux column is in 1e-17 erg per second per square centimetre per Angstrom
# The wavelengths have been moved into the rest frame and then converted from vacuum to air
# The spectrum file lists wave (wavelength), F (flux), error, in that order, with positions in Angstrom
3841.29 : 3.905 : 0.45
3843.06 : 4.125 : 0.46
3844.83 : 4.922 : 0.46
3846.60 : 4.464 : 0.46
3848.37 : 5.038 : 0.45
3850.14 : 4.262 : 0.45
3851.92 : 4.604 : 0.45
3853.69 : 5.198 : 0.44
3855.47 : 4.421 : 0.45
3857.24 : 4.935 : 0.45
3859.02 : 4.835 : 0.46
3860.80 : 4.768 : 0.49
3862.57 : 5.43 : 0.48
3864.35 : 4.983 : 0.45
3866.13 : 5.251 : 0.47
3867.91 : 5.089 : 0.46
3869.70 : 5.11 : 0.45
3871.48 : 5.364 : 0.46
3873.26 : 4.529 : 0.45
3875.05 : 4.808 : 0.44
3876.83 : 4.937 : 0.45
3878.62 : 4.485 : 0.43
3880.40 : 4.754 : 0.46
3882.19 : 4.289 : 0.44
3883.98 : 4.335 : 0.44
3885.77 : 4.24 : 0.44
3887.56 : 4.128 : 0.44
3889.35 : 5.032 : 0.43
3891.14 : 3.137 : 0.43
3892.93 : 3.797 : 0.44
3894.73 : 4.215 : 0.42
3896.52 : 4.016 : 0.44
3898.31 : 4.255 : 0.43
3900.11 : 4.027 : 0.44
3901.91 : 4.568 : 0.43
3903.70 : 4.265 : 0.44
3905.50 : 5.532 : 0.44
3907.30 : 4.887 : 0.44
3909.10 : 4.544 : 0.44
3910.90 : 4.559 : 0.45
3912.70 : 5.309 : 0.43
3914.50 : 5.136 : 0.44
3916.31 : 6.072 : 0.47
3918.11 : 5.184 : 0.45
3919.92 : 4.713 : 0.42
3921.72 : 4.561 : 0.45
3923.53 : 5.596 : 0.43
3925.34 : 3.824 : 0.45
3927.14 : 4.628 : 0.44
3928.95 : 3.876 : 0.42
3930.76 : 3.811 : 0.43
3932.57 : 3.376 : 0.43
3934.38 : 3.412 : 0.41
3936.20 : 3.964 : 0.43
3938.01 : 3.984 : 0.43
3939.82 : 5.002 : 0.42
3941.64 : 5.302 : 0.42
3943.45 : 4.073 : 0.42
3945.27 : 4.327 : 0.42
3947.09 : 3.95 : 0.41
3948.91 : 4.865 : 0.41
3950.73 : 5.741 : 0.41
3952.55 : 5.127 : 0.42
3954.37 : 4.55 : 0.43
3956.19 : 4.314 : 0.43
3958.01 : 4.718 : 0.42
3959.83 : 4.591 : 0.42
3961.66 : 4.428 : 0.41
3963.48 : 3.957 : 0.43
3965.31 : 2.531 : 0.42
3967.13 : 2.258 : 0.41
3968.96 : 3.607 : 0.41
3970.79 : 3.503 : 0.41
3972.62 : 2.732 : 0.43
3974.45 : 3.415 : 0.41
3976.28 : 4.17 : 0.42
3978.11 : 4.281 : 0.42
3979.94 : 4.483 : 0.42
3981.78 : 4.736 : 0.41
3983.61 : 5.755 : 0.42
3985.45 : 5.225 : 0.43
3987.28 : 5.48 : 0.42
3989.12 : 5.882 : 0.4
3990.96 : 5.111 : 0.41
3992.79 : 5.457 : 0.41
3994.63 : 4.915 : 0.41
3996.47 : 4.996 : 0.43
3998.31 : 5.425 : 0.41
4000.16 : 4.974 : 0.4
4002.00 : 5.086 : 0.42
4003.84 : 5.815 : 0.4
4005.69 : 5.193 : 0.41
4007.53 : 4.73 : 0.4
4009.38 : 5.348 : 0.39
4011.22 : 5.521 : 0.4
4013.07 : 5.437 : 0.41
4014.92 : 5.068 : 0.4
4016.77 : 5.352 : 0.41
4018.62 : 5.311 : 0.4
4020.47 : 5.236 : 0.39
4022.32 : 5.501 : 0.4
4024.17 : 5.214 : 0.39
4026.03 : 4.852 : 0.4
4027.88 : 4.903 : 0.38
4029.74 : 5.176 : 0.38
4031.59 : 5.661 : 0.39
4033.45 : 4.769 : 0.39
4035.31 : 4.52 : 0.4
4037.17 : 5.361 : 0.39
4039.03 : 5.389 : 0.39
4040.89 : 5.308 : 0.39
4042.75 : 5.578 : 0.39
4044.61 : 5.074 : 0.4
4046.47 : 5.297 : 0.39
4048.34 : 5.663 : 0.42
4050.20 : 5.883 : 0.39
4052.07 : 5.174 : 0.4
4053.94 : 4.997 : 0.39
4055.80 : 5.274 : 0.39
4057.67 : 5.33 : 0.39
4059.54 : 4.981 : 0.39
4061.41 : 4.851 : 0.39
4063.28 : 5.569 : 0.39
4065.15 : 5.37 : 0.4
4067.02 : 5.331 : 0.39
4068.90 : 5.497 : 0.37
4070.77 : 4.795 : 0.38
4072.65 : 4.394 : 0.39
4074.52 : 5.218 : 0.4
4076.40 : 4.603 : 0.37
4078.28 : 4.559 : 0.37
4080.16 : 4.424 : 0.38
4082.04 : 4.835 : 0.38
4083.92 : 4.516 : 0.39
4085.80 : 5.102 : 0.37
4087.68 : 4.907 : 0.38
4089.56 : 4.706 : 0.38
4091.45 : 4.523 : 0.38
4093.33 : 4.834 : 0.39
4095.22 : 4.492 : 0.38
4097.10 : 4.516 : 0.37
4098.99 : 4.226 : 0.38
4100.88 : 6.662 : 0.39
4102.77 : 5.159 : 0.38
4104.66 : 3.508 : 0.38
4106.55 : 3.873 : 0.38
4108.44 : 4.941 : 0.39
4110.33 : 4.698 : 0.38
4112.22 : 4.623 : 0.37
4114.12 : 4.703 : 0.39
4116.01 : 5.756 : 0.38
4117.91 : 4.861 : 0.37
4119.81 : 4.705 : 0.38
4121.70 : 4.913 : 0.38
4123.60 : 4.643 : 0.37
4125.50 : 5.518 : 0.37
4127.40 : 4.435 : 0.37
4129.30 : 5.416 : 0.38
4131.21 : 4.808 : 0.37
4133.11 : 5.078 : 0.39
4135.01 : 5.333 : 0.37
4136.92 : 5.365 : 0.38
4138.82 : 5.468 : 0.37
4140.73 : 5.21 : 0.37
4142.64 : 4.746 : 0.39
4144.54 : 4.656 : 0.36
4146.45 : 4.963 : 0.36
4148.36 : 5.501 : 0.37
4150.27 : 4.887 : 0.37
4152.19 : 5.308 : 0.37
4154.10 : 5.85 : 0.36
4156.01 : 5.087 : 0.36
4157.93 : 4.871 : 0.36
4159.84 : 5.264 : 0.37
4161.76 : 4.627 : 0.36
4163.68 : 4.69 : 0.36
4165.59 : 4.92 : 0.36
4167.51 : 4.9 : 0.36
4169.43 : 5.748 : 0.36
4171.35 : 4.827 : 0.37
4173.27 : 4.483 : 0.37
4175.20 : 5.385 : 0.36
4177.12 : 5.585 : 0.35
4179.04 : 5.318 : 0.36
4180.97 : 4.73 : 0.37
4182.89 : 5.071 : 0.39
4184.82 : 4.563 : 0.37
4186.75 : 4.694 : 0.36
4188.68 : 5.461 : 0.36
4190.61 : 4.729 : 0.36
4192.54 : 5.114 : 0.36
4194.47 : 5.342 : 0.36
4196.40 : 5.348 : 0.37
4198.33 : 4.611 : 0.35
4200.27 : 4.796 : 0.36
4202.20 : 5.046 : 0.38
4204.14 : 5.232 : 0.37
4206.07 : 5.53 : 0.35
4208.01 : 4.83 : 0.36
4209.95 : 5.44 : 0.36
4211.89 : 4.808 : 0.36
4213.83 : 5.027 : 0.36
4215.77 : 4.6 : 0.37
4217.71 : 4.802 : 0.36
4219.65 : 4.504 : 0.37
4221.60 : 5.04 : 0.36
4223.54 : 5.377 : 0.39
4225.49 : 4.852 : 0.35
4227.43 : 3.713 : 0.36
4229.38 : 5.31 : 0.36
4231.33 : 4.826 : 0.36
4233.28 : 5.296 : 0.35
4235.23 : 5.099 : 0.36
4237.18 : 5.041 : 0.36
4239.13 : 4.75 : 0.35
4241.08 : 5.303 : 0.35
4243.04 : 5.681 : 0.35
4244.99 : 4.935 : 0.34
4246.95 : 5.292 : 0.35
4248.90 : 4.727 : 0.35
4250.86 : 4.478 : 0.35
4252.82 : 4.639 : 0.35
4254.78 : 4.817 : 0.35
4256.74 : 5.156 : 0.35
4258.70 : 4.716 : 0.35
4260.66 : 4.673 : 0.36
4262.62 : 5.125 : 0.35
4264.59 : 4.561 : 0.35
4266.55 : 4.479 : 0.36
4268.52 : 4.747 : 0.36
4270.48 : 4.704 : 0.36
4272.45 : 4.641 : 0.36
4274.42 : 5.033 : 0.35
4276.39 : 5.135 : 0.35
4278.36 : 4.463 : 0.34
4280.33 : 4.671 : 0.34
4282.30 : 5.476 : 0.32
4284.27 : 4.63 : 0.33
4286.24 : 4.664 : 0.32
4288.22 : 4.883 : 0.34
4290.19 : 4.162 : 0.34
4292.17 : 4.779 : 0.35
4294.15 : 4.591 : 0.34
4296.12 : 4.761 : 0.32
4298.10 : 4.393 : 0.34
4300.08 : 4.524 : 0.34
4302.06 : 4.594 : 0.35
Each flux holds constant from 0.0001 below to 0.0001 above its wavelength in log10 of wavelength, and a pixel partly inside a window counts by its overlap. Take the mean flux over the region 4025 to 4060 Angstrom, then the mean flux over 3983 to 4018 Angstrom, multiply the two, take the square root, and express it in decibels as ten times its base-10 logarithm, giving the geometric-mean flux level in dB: 7.2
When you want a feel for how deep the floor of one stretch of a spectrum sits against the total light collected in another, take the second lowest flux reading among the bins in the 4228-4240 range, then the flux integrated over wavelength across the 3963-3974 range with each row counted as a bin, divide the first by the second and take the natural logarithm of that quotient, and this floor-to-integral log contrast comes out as -1.95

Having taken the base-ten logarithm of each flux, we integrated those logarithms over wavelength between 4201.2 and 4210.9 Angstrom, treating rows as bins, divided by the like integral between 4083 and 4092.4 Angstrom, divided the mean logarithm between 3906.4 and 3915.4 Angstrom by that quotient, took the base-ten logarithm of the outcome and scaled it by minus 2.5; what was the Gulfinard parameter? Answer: 0.50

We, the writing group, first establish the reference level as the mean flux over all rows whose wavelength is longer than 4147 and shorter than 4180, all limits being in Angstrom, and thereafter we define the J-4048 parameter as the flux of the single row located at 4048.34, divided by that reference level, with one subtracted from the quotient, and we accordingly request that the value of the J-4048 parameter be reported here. 0.10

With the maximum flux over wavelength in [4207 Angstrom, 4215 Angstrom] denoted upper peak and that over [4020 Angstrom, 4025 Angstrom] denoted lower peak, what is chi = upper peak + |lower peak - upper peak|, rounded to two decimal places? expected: 5.50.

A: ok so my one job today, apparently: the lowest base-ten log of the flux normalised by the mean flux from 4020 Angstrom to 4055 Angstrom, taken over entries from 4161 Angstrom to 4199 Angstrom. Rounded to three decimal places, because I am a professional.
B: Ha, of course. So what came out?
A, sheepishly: -0.068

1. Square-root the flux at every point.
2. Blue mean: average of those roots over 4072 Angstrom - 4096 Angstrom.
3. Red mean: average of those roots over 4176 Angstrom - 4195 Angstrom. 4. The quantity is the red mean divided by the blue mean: 1.04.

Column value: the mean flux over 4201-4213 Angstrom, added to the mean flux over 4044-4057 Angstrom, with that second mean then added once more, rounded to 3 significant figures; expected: 15.8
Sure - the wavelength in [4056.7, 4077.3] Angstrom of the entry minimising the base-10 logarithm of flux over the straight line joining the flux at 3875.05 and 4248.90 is 4072.65 Angstrom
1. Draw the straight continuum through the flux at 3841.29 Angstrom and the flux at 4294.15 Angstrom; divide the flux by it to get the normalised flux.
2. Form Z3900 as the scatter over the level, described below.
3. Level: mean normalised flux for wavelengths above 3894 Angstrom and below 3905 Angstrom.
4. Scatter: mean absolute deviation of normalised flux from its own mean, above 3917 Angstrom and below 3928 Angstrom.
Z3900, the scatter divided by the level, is 0.10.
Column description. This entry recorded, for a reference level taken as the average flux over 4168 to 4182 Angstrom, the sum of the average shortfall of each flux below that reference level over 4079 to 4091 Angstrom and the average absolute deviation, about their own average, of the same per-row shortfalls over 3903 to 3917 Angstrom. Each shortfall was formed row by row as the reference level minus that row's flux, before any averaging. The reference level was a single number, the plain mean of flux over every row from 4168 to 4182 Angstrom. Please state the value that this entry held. 0.88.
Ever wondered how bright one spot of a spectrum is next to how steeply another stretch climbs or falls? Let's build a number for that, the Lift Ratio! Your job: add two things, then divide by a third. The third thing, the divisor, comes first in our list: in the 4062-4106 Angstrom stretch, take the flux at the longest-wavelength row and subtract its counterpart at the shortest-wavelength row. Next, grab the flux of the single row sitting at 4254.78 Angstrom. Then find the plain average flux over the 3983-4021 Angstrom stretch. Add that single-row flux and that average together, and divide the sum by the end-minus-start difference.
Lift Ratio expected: -5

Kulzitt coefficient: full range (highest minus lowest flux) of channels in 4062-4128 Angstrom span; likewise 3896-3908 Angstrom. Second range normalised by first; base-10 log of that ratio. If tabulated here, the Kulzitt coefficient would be -0.3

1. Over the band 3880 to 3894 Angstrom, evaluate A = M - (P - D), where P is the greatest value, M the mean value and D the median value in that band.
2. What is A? 3.4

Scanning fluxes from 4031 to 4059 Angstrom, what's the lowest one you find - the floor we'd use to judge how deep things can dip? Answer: 4.52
